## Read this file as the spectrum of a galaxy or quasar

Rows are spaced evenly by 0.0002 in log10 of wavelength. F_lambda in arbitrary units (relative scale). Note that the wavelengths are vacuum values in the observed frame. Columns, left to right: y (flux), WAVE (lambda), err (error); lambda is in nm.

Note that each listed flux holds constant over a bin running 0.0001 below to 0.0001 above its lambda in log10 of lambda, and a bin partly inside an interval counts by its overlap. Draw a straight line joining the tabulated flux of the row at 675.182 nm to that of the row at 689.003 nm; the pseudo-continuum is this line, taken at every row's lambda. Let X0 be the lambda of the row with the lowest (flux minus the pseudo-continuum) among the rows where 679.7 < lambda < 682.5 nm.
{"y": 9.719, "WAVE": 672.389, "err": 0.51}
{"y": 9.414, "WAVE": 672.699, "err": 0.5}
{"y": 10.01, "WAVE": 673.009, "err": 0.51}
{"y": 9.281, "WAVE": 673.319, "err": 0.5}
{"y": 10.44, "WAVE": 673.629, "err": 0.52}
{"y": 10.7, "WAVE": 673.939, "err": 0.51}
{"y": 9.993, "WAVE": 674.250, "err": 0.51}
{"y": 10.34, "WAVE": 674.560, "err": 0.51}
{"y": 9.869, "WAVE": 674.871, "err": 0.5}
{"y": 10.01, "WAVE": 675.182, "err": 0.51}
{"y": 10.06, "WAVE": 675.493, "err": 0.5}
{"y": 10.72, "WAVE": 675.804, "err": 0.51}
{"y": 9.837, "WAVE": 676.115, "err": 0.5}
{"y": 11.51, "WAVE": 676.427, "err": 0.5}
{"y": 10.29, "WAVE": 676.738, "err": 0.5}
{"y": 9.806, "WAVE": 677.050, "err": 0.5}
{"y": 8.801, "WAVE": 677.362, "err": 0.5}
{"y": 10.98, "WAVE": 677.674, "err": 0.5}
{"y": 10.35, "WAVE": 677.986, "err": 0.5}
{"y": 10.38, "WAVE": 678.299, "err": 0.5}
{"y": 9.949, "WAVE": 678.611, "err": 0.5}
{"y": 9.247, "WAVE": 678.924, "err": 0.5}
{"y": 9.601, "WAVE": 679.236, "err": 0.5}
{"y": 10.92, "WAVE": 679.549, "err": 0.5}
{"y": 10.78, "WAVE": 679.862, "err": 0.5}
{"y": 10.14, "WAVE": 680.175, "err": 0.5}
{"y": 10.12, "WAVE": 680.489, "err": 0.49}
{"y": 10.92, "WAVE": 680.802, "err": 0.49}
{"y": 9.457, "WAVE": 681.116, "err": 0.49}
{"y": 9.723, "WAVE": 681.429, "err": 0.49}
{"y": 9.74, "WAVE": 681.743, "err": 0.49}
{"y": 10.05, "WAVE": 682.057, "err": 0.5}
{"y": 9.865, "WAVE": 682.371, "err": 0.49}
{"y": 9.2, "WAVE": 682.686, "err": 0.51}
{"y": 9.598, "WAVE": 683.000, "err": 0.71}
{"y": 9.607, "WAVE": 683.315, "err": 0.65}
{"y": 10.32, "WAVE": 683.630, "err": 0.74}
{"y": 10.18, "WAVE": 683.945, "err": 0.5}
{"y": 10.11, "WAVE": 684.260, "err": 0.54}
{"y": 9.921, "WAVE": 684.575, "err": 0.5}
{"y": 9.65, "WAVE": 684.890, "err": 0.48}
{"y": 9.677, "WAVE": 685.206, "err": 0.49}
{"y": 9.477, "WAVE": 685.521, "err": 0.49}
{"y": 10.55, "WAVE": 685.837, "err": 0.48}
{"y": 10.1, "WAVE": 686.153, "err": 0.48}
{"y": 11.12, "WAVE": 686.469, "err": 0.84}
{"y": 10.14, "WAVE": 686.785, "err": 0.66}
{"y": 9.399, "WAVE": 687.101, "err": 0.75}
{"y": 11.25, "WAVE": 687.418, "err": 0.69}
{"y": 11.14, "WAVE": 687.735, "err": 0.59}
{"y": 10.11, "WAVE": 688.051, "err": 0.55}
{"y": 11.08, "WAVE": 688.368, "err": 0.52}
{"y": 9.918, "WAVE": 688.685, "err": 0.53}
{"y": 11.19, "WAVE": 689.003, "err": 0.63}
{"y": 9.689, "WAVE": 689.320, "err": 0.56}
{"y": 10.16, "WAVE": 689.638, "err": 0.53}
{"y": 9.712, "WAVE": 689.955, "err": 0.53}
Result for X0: 681.116 nm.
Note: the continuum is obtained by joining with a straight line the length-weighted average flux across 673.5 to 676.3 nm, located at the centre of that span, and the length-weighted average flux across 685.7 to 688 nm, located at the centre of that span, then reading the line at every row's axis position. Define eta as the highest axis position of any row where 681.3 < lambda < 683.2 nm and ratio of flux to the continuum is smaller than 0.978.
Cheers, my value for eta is 683.000 nm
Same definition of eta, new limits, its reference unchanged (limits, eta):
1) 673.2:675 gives 674.871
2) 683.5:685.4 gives 685.206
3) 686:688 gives 687.101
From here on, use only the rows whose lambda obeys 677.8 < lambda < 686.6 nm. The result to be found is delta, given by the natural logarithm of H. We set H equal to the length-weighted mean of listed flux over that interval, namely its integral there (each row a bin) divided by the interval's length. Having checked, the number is 2.31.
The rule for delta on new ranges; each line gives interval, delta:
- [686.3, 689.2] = 2.36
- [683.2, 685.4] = 2.29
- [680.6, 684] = 2.29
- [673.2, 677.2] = 2.33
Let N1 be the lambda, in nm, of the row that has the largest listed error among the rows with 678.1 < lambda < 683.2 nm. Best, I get 683.000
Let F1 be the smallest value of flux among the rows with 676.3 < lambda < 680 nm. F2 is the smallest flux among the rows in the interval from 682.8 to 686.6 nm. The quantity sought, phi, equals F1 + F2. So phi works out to 18.3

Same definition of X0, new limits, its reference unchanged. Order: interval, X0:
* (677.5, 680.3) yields 678.924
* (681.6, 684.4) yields 682.686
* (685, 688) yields 687.101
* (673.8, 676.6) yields 676.115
